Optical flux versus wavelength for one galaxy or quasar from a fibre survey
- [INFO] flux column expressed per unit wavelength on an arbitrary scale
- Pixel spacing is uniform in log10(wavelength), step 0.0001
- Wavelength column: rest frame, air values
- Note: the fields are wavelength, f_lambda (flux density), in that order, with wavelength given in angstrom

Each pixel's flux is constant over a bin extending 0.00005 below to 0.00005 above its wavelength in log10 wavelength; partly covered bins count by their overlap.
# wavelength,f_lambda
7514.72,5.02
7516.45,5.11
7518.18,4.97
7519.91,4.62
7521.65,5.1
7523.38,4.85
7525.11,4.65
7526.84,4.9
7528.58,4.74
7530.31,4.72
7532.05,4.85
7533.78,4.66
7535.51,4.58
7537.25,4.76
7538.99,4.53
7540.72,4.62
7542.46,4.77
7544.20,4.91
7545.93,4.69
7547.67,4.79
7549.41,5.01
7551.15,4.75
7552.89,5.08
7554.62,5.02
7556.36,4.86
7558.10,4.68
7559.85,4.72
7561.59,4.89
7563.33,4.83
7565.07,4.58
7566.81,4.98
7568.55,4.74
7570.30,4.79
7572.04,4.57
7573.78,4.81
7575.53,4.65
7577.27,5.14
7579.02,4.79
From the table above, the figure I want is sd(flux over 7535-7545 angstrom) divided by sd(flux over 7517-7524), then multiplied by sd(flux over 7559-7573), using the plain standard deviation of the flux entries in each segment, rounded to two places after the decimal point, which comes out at 0.10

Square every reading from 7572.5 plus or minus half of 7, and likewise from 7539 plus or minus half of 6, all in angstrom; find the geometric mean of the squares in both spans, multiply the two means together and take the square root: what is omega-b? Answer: 21.8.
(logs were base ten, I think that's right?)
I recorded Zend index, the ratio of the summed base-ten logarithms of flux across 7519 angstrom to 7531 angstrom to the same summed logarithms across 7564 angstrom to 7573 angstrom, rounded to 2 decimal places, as 1.41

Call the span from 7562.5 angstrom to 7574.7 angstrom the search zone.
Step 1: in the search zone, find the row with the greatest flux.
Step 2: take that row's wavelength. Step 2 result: 7566.81 angstrom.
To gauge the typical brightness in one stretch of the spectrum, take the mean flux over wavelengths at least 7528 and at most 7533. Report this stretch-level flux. 4.77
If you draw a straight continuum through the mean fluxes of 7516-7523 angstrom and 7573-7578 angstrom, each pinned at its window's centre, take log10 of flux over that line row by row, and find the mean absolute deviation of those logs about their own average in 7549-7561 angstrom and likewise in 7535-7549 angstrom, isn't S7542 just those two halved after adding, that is 0.0108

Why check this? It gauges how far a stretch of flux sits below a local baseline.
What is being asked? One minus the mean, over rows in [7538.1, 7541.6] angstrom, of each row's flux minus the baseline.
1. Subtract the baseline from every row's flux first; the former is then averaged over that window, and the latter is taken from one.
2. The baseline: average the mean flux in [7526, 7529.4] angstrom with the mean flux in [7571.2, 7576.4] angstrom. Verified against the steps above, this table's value 1.17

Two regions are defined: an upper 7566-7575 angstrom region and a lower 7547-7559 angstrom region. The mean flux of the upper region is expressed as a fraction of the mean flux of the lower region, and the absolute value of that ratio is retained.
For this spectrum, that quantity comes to 0.98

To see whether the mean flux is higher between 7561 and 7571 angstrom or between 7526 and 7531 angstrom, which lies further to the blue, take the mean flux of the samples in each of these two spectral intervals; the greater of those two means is 4.80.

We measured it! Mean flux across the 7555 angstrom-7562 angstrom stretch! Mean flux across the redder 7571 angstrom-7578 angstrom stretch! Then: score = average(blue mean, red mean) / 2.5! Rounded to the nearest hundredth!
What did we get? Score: 1.92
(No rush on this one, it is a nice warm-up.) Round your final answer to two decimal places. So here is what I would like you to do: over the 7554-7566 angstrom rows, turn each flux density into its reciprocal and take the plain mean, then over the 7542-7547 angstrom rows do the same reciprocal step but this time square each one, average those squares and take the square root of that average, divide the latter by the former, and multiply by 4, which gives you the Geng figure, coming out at 4.00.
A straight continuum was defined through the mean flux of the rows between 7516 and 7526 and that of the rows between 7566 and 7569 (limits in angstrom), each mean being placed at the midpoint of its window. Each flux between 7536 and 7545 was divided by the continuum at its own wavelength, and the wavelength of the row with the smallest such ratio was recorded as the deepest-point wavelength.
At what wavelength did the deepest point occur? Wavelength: 7538.99 angstrom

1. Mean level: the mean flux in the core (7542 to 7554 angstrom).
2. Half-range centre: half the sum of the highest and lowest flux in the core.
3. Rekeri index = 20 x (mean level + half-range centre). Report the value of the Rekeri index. 195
